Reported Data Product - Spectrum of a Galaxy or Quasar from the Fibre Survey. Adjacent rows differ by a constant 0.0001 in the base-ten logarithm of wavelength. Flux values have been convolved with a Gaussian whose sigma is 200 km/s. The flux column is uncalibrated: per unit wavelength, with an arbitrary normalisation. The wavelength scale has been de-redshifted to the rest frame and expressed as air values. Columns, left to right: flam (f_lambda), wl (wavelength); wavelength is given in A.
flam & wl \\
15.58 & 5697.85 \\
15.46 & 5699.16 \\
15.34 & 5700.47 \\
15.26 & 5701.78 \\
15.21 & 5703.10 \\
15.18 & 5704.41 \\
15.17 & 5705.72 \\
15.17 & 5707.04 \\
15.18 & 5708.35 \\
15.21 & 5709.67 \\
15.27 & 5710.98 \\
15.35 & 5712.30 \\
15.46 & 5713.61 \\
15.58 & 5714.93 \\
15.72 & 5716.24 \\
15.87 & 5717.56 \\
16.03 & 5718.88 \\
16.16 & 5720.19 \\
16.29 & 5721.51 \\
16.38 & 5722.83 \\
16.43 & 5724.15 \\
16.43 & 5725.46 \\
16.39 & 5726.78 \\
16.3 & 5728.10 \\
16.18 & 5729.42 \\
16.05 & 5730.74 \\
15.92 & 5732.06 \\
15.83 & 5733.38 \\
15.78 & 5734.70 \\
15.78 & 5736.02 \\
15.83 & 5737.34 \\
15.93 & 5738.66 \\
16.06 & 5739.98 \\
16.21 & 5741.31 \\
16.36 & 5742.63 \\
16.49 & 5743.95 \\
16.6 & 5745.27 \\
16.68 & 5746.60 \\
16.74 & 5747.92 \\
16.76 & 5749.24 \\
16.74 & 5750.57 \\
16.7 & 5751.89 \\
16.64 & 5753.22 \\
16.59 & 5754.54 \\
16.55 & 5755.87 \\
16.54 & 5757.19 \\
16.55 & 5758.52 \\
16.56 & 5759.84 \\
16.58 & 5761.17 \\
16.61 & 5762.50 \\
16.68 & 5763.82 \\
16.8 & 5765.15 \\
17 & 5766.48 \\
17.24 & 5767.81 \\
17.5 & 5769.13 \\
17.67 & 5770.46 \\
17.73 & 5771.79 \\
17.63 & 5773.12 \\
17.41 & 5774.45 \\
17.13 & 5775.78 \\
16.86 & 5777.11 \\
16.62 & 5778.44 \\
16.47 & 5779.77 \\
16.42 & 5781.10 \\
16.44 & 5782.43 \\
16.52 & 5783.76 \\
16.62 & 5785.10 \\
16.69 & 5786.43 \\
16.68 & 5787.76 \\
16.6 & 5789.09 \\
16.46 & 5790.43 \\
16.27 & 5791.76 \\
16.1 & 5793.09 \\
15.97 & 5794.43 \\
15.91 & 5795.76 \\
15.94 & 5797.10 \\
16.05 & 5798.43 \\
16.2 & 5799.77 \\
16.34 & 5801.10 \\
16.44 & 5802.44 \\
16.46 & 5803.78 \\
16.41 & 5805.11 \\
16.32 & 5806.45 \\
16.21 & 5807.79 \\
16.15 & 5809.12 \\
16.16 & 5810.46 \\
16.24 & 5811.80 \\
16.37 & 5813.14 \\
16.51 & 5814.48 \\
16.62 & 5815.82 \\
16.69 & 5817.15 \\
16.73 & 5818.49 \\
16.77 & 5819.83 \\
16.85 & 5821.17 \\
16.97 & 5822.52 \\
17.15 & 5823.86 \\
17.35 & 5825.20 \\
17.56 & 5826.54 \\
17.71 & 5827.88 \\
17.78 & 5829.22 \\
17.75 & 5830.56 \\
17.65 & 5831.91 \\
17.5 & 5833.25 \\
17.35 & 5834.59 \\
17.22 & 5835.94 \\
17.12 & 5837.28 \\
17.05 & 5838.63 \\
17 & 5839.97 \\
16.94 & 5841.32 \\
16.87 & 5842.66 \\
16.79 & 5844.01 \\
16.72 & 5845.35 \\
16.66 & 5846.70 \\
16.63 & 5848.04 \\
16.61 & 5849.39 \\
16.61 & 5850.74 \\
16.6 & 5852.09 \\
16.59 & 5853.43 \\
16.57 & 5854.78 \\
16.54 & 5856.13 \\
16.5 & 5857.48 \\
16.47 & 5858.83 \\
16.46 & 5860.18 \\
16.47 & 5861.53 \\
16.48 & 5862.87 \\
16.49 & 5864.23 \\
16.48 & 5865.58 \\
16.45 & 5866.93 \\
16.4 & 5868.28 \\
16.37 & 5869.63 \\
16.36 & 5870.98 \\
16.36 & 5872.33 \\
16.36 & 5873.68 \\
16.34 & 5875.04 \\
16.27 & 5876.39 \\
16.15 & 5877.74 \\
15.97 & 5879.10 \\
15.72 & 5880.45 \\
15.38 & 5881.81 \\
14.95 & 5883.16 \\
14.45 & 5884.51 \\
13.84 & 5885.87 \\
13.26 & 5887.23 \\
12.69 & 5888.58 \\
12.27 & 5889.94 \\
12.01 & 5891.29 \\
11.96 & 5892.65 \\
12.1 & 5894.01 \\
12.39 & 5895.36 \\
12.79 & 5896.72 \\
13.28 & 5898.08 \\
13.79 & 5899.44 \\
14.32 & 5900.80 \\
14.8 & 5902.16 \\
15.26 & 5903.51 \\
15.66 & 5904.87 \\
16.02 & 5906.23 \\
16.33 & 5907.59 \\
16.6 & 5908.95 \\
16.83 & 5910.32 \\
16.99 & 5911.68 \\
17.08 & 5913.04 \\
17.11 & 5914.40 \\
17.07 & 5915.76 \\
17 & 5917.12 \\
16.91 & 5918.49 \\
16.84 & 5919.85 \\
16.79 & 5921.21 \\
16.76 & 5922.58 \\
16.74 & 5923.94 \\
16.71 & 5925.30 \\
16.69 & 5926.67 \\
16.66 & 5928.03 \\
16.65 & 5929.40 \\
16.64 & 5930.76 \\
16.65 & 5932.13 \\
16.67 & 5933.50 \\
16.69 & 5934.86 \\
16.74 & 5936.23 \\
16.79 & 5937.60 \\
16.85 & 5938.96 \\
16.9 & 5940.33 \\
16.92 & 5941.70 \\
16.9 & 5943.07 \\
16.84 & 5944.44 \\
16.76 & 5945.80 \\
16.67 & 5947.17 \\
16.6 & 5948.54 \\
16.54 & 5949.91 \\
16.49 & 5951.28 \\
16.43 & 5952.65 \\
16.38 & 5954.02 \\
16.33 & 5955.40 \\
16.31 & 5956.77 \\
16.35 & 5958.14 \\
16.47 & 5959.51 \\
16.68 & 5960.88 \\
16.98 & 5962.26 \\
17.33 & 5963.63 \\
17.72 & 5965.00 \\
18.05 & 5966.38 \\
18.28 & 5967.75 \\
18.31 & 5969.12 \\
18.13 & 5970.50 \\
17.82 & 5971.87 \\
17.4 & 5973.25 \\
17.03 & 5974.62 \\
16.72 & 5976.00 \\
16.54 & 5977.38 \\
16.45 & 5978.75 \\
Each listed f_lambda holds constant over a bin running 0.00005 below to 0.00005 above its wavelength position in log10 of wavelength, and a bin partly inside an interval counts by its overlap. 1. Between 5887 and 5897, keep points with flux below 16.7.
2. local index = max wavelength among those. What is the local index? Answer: 5896.72 A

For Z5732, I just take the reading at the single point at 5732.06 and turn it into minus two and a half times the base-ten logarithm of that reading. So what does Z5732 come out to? -3.00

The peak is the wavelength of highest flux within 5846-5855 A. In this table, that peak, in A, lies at 5846.70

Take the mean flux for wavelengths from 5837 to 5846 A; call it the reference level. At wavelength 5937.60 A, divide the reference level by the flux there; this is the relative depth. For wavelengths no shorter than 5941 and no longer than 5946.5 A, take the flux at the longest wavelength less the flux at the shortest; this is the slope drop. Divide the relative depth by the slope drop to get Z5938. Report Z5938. -6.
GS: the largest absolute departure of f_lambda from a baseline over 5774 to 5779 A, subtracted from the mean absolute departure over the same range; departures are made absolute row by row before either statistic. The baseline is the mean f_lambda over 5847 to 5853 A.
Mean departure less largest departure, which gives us -0.41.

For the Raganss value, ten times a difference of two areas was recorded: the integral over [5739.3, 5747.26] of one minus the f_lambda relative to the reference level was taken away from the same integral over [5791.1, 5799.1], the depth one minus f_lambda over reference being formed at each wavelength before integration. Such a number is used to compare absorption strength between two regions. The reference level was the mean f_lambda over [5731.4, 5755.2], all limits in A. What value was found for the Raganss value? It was 2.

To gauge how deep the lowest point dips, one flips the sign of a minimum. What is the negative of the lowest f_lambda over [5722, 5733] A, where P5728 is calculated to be -15.9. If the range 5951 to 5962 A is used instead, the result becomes -16.3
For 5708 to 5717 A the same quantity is -15.2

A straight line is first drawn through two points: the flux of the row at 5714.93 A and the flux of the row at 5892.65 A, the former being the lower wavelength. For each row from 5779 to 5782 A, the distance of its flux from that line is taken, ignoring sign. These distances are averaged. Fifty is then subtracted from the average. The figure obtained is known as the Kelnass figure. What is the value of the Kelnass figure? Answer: -47.8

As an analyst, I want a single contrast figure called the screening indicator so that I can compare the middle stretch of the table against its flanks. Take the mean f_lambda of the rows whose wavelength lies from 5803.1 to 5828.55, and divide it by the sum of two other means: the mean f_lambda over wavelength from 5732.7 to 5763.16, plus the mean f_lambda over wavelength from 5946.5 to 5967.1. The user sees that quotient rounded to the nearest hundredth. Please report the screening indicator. 0.50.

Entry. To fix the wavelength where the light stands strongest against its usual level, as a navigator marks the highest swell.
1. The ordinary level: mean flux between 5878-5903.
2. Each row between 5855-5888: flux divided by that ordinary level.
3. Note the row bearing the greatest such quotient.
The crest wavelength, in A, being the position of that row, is 5856.13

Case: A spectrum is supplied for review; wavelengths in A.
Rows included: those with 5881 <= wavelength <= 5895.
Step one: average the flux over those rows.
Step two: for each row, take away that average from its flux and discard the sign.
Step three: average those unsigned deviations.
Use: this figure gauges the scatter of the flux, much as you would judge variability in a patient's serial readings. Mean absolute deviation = 1.09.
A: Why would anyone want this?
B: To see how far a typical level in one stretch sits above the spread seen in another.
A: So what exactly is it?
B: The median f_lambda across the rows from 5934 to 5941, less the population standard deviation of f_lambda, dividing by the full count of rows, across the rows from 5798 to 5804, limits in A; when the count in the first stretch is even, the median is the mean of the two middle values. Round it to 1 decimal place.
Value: 16.6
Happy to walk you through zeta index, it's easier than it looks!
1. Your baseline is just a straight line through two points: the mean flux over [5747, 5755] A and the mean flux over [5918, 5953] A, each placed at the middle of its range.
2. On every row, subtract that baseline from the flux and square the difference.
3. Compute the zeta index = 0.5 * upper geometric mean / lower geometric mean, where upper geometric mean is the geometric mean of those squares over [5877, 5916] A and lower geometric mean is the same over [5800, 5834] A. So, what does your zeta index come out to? 8.9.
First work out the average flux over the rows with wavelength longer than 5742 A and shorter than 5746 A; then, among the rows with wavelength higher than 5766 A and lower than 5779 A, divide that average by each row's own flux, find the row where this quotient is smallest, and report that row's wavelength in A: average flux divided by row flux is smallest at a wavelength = 5771.79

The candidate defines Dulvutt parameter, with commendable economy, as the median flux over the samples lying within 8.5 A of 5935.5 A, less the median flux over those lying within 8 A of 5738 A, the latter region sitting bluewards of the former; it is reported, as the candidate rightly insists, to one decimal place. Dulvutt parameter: 0.7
